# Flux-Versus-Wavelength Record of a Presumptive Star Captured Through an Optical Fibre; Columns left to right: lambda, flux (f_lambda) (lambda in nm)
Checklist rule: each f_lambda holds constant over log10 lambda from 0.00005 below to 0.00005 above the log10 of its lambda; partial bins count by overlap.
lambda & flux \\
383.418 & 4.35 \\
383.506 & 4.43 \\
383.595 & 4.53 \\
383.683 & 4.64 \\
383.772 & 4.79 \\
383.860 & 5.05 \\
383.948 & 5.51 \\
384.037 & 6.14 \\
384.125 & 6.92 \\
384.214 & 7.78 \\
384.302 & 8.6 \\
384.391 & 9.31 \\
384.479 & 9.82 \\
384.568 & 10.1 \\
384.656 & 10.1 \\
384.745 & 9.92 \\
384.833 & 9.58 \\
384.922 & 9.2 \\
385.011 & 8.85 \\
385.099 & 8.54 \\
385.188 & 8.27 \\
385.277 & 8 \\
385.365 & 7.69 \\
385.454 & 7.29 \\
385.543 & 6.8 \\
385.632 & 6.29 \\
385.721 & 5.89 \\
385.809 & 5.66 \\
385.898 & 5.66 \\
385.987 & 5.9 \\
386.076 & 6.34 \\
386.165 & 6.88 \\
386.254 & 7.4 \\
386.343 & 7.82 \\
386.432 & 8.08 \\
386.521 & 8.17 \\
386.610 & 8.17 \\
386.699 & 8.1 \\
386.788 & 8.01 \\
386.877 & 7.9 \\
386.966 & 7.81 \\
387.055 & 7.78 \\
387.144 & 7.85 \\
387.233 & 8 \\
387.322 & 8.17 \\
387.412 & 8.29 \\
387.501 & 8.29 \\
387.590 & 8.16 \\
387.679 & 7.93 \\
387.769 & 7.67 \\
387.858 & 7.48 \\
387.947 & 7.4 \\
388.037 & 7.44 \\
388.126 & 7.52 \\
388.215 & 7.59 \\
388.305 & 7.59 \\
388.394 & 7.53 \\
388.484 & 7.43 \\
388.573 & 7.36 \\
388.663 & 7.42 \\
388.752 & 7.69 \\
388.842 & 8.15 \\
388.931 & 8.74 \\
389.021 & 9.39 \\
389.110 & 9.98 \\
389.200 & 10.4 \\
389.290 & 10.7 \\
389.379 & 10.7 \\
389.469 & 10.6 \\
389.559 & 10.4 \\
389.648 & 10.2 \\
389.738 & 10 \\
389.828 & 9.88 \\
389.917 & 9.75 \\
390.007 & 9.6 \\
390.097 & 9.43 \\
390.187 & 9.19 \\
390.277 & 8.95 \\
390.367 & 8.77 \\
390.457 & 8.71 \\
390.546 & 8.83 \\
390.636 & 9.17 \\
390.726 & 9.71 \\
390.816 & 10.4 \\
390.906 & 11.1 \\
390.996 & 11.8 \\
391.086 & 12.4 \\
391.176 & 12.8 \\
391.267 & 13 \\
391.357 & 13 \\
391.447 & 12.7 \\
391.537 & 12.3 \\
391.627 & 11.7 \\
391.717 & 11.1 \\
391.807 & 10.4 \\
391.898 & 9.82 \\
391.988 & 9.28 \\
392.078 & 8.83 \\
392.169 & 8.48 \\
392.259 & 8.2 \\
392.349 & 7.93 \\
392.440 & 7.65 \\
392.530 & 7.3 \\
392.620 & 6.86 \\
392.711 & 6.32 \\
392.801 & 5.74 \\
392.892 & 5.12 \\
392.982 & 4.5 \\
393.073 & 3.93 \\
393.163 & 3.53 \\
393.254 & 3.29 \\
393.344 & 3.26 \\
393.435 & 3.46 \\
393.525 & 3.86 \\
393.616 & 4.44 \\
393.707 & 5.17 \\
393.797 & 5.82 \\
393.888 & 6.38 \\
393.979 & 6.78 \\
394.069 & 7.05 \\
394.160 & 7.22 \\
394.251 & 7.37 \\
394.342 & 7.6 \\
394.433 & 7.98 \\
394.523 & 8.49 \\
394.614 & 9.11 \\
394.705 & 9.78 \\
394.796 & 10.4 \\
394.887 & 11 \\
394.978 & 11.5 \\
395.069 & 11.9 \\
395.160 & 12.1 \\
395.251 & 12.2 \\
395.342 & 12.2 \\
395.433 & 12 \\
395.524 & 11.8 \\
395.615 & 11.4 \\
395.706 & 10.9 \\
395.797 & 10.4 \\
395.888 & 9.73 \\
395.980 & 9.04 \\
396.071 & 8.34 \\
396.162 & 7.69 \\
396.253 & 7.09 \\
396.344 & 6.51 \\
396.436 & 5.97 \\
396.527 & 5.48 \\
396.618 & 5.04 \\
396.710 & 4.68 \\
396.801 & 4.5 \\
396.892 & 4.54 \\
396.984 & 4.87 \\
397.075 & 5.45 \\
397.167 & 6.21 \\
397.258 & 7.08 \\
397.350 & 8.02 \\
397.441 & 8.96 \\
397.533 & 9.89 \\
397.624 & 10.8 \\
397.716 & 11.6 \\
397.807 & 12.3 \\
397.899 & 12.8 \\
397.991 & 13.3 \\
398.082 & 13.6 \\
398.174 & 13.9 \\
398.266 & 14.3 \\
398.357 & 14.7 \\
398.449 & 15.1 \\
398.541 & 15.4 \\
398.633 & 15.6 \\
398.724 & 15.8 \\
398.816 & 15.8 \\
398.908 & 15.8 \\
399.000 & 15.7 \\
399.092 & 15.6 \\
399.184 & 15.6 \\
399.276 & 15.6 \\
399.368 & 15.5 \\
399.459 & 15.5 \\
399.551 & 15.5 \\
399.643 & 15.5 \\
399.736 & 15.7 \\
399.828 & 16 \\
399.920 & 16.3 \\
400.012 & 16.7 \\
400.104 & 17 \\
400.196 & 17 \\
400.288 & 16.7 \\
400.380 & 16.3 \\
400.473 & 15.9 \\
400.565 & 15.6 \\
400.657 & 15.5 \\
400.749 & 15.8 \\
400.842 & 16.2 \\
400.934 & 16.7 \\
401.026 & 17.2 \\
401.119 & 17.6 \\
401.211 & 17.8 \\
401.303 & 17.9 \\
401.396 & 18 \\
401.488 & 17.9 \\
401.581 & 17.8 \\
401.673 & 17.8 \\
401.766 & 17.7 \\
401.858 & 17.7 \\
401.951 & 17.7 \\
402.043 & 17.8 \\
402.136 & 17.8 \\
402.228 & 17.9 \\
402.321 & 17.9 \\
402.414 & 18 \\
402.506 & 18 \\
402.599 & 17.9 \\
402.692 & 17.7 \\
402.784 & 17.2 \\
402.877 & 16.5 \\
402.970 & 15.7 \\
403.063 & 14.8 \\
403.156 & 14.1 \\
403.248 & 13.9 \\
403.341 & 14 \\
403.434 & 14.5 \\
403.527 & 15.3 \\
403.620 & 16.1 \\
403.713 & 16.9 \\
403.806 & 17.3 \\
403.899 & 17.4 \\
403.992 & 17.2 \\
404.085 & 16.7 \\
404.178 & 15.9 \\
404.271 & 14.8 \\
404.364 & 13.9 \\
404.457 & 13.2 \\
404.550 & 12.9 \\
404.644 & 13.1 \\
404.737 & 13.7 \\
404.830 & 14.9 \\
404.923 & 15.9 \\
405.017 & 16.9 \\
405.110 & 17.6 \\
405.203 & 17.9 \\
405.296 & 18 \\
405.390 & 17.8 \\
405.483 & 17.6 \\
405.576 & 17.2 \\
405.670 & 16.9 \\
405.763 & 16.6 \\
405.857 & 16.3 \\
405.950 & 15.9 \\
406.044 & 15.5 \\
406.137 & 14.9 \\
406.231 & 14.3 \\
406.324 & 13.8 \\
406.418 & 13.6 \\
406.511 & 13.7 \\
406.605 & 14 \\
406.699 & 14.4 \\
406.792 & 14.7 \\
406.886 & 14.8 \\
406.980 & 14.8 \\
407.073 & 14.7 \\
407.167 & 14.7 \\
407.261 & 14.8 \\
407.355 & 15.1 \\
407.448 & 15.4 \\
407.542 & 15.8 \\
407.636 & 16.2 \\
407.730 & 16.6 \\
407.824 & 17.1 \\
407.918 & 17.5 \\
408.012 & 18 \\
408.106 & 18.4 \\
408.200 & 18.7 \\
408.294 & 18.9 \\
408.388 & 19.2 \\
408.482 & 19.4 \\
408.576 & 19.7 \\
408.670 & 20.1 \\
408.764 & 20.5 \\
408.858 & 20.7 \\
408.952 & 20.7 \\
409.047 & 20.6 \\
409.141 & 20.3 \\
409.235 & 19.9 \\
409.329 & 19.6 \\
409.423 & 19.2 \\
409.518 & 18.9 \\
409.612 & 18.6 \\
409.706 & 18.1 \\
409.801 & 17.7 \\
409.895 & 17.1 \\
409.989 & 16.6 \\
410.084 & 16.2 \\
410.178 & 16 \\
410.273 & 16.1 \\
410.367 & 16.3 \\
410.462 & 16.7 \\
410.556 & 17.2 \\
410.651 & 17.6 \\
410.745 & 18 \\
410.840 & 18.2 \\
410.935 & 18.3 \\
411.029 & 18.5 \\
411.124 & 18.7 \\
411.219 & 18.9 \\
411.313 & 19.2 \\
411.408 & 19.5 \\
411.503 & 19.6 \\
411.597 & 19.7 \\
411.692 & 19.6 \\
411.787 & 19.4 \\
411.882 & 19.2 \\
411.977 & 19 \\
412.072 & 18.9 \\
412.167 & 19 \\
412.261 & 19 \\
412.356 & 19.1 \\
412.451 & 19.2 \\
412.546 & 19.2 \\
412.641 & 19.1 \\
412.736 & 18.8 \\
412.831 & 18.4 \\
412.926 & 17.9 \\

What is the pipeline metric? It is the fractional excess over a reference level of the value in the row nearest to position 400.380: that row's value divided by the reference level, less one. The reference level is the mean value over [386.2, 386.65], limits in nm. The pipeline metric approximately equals 1.1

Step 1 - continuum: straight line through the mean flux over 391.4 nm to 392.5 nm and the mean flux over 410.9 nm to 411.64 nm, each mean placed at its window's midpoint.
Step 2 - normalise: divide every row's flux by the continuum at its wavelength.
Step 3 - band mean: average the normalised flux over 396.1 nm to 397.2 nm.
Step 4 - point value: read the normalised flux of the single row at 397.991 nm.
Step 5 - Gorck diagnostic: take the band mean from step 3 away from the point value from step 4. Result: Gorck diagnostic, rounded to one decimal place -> 0.6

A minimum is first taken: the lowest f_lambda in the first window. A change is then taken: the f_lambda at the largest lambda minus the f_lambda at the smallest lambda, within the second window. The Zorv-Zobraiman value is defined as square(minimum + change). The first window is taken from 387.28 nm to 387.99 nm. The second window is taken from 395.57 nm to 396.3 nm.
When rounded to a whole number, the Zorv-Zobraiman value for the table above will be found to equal 10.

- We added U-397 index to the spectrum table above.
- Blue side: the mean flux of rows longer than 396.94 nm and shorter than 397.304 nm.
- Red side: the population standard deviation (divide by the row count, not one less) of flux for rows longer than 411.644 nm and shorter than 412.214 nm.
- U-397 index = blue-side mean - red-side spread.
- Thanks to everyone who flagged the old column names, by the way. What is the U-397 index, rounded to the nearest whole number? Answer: 6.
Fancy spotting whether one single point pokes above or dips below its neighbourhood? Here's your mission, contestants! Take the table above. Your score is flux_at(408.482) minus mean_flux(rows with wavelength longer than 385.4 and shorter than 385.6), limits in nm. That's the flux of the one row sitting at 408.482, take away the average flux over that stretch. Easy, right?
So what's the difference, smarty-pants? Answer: 12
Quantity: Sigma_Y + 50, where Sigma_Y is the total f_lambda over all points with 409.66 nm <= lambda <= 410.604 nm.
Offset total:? 218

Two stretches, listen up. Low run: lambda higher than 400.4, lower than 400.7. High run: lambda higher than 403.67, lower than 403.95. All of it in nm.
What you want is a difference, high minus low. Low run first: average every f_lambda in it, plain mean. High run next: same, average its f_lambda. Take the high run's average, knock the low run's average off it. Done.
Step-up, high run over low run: 1.5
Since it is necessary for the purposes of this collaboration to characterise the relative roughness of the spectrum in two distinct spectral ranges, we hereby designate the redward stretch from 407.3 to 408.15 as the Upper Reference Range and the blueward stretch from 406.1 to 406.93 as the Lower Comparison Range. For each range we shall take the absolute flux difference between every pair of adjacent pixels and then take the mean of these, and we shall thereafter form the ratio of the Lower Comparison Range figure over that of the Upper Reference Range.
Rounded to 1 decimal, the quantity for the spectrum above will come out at 0.8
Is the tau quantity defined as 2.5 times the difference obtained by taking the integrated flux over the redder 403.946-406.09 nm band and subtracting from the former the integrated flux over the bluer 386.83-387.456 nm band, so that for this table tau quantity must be 73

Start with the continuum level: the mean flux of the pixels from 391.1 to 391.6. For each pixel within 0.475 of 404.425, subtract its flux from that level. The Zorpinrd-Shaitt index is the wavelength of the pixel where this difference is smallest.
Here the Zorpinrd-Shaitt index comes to 403.992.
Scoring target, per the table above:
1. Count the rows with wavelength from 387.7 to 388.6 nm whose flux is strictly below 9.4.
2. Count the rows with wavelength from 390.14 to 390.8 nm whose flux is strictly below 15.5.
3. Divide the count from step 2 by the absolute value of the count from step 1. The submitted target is 0.70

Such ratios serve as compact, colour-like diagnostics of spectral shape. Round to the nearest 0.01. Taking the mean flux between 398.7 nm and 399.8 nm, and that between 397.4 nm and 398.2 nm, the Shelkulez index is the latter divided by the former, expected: 0.76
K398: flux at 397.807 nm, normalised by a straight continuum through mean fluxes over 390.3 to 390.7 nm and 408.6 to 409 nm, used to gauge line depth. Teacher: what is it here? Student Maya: 0.91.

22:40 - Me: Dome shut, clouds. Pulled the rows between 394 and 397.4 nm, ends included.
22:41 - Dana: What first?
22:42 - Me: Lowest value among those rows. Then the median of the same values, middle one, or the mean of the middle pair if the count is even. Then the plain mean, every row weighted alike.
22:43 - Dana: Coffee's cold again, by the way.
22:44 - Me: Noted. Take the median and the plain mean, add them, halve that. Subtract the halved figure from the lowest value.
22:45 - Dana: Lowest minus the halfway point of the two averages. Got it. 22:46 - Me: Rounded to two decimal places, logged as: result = -3.73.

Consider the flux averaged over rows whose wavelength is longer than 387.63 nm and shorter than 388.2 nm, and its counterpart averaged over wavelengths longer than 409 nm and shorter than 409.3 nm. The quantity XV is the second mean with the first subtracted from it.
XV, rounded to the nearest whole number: 13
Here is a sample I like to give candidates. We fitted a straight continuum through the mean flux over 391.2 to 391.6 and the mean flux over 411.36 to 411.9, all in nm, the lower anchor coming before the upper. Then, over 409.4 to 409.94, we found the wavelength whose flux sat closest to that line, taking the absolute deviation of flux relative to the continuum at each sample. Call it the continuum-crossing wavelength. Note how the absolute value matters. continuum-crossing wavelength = 409.518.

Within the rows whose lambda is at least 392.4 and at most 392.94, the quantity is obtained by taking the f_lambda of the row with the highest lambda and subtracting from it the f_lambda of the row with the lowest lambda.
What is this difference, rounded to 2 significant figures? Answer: -2.5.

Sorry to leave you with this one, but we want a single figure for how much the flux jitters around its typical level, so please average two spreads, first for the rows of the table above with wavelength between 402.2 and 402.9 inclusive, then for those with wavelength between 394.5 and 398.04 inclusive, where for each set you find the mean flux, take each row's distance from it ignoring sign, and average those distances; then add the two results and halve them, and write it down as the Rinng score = 1.4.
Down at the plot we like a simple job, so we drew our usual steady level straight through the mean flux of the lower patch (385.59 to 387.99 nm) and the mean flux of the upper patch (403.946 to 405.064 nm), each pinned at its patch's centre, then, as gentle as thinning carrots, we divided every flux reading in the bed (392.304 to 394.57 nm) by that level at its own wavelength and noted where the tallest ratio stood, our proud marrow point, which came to 392.349 nm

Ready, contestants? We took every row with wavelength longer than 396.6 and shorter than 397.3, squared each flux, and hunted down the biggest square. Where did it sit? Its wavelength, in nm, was 397.258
